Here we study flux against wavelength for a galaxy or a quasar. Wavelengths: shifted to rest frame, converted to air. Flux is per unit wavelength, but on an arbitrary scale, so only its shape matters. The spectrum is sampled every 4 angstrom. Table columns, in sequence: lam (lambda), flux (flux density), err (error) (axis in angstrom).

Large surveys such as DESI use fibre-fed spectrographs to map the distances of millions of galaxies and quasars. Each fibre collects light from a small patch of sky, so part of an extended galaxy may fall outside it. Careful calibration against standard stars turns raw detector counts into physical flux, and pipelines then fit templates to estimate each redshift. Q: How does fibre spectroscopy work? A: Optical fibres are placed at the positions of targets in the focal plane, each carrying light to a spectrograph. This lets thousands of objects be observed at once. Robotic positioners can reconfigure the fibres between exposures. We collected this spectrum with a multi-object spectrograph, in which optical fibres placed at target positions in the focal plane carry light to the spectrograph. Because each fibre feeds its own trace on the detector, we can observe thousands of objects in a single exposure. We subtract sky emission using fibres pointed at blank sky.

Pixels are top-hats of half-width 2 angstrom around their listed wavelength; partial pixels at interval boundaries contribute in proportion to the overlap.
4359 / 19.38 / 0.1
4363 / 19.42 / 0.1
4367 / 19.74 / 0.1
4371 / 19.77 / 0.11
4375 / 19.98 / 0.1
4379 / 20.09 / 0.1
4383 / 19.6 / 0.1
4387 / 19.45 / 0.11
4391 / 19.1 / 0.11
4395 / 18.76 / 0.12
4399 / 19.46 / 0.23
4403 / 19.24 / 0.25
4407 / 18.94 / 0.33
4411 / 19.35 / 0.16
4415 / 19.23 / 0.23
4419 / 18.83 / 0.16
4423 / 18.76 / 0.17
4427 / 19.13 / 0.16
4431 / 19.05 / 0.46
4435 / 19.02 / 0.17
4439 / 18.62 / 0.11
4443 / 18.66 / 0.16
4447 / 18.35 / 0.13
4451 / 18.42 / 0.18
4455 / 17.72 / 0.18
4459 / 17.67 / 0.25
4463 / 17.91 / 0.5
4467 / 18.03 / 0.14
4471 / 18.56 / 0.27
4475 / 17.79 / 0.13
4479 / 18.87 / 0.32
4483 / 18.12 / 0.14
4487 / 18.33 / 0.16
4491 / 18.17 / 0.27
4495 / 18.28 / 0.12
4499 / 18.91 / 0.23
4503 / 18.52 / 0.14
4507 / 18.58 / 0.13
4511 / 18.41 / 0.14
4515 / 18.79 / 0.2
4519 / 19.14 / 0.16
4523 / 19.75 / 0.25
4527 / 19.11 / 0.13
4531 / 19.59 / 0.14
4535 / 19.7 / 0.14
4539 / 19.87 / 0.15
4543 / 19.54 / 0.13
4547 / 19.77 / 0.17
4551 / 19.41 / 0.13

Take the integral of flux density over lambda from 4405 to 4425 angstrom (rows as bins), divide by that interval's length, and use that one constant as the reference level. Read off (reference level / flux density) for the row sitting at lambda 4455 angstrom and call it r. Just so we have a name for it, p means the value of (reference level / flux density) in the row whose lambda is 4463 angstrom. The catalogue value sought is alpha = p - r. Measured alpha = -0.011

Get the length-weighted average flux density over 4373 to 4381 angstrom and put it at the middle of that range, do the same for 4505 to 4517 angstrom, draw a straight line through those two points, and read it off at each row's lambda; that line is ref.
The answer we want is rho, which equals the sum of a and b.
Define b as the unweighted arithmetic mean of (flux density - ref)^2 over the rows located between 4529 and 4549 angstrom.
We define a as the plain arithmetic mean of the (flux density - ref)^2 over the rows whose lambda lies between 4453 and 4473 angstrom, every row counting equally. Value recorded 3.41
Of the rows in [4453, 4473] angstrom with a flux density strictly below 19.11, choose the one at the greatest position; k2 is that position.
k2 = 4471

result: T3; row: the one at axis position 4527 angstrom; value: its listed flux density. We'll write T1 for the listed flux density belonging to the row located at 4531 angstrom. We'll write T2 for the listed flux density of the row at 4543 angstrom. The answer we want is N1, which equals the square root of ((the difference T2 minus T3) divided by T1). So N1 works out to 0.15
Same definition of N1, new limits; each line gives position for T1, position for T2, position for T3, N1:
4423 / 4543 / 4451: 0.24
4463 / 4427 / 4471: 0.18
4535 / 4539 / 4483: 0.30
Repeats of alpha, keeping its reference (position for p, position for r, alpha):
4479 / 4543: 0.035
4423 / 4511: -0.019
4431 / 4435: -0.002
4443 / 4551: 0.039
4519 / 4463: -0.068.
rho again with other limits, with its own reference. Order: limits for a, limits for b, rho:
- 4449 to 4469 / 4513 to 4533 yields 2.32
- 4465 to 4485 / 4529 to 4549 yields 2.65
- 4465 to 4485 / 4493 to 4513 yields 0.73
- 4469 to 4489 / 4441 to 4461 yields 1.77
